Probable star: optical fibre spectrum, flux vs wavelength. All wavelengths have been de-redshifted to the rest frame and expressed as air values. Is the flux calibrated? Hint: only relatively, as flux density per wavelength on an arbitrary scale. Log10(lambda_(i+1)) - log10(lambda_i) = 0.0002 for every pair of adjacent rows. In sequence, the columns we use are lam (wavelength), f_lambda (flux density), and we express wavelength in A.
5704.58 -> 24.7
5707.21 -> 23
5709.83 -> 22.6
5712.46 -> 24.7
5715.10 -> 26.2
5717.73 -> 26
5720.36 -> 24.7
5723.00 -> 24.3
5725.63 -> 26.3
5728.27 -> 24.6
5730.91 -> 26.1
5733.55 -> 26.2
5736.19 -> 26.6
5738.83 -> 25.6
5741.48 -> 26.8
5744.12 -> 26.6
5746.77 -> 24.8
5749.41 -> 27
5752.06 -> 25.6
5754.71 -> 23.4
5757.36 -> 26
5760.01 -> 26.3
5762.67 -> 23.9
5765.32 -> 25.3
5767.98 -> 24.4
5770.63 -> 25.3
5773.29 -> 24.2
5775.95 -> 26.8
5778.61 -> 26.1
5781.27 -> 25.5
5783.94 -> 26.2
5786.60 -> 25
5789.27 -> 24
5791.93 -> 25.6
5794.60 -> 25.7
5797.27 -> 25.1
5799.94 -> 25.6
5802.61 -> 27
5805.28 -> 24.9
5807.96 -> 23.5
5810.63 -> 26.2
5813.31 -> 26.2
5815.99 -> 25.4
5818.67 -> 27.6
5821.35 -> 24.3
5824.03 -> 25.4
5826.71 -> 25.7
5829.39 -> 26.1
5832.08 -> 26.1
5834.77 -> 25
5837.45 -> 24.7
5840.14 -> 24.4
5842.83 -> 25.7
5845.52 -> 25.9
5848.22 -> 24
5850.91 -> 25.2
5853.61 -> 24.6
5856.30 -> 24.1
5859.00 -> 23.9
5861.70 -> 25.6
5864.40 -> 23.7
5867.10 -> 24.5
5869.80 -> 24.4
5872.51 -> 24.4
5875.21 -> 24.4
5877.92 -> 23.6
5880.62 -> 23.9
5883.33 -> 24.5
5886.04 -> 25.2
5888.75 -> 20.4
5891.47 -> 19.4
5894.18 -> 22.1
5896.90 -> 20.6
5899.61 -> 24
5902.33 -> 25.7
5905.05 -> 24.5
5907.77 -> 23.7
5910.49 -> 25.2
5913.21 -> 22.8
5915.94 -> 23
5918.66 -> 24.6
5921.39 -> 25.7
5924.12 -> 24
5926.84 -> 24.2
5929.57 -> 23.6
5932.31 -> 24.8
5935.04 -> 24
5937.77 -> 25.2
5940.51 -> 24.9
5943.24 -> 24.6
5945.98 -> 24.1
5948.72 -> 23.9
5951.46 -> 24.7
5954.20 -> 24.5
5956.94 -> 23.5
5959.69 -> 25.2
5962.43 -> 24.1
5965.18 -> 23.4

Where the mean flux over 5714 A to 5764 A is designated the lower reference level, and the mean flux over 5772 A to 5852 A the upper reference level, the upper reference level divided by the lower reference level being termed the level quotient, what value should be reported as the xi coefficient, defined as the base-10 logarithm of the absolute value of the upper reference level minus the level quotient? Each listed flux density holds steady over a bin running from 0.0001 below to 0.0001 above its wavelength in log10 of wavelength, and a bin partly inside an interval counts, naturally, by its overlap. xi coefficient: 1.39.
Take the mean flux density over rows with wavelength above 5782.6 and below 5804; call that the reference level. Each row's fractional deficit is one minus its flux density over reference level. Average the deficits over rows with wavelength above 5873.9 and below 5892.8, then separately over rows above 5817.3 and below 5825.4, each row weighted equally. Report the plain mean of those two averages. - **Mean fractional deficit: 0.044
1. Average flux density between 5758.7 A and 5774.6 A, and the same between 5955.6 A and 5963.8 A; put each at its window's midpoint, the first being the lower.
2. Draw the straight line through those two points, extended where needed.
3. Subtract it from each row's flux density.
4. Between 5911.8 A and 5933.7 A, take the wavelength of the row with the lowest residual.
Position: 5913.21 A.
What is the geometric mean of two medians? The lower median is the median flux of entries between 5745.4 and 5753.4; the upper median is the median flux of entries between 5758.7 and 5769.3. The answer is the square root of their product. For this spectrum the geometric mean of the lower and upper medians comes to 25.22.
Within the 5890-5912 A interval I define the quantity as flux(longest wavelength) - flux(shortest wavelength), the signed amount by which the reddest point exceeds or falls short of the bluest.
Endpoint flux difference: 5.8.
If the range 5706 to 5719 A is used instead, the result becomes 3.0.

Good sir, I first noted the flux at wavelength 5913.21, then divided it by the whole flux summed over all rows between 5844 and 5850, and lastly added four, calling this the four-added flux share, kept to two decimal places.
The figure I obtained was 4.46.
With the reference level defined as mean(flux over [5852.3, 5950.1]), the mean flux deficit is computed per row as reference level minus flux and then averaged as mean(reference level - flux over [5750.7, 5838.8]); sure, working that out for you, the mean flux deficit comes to -1.5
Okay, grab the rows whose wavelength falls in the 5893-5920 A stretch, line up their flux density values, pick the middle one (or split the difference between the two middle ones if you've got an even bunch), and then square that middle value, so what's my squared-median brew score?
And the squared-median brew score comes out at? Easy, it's 569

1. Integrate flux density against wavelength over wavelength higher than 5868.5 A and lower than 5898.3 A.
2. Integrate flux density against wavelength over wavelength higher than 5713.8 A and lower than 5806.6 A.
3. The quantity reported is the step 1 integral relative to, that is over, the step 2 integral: 0.3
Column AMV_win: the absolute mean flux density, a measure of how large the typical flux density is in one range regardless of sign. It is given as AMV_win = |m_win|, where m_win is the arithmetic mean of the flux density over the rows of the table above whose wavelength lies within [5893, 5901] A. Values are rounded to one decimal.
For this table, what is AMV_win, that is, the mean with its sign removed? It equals 22.2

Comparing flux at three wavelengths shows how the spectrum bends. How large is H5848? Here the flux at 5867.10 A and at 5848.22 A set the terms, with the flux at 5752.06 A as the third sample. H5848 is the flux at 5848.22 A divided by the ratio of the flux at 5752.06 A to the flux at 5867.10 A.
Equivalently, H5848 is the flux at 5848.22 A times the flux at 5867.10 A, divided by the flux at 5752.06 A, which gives 23.0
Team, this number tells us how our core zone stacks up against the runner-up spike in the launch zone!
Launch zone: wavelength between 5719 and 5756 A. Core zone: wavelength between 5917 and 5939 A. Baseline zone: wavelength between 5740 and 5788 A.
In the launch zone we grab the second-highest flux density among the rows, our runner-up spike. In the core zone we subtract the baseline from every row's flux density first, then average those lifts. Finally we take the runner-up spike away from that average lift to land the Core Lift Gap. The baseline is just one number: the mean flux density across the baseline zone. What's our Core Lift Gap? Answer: -27.8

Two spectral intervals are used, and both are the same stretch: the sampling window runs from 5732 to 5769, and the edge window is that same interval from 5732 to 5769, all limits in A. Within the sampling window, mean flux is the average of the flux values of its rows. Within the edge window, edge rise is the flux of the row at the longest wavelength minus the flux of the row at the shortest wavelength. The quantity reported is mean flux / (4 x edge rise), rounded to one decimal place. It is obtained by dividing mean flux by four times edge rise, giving -3.6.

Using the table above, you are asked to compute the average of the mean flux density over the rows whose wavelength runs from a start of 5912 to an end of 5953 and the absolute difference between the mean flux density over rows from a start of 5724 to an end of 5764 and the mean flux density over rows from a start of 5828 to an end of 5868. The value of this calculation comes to 12.5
